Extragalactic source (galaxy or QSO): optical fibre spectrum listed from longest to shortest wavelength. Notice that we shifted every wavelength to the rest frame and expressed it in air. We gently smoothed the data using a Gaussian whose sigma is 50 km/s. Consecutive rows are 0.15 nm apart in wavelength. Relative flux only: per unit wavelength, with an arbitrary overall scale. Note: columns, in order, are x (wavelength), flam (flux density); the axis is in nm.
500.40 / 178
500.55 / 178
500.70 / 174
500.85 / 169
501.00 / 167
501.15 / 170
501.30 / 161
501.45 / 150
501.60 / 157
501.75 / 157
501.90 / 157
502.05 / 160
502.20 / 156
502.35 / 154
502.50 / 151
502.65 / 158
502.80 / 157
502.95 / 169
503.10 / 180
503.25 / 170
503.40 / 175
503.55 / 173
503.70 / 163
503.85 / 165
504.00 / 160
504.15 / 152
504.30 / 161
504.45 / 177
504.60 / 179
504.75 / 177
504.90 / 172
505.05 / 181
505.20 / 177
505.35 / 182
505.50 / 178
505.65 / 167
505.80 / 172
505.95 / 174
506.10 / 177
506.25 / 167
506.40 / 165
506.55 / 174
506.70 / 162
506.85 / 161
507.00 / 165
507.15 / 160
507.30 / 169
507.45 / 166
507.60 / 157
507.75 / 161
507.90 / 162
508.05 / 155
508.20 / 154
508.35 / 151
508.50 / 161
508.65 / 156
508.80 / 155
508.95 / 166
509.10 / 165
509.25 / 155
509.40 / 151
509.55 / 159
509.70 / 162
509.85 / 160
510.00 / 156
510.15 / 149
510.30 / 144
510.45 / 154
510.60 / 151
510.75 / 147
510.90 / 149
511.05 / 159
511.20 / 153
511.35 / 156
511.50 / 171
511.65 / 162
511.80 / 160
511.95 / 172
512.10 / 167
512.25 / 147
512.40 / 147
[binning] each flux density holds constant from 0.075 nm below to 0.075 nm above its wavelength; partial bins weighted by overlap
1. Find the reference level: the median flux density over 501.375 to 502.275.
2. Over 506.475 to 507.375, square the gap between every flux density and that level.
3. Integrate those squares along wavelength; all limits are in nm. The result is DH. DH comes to 82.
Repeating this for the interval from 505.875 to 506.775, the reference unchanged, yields 175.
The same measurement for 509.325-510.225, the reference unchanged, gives 21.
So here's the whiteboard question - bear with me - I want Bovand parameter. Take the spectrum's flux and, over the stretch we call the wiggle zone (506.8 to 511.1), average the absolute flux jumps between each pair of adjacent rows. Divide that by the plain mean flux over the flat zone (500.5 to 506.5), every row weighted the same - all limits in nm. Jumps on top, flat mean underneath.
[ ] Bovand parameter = 0.0312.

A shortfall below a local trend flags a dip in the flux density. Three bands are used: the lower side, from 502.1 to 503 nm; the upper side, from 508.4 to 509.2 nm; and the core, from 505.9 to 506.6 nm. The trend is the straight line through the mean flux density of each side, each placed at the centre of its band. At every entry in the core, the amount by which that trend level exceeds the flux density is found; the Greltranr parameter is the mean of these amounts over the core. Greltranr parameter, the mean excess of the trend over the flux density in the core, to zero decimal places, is -12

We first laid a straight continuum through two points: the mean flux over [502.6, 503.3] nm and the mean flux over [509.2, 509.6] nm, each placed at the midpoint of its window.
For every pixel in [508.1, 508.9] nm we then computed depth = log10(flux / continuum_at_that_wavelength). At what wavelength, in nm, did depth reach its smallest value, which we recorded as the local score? 508.35 nm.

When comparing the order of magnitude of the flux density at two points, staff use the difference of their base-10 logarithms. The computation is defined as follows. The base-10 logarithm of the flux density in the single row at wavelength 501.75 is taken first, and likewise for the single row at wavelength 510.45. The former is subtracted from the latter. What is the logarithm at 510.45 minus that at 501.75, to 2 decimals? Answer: -0.01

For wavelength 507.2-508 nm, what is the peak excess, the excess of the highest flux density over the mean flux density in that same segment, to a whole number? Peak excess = 6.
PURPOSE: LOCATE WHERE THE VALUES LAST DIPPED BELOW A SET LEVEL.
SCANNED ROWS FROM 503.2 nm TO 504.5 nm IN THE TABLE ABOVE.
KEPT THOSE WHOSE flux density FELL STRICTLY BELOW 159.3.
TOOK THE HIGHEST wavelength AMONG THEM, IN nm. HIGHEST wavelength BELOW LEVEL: 504.15 nm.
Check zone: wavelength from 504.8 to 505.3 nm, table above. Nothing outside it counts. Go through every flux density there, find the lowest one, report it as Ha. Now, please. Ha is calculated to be 172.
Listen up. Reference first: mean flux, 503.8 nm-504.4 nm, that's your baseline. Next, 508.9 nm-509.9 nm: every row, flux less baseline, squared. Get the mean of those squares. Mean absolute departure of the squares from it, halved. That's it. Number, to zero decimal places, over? 10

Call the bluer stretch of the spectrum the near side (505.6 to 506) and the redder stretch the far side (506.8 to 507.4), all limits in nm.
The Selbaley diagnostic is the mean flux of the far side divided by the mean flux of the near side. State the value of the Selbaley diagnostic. 0.96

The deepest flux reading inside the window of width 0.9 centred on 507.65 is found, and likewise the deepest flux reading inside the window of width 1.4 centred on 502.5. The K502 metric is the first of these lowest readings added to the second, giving 306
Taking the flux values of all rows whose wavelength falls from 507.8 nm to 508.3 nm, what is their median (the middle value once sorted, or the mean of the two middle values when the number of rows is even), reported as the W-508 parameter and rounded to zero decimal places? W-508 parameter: 155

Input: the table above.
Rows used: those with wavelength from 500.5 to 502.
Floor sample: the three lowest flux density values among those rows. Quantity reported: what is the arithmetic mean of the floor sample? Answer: 155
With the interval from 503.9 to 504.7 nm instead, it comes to 158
